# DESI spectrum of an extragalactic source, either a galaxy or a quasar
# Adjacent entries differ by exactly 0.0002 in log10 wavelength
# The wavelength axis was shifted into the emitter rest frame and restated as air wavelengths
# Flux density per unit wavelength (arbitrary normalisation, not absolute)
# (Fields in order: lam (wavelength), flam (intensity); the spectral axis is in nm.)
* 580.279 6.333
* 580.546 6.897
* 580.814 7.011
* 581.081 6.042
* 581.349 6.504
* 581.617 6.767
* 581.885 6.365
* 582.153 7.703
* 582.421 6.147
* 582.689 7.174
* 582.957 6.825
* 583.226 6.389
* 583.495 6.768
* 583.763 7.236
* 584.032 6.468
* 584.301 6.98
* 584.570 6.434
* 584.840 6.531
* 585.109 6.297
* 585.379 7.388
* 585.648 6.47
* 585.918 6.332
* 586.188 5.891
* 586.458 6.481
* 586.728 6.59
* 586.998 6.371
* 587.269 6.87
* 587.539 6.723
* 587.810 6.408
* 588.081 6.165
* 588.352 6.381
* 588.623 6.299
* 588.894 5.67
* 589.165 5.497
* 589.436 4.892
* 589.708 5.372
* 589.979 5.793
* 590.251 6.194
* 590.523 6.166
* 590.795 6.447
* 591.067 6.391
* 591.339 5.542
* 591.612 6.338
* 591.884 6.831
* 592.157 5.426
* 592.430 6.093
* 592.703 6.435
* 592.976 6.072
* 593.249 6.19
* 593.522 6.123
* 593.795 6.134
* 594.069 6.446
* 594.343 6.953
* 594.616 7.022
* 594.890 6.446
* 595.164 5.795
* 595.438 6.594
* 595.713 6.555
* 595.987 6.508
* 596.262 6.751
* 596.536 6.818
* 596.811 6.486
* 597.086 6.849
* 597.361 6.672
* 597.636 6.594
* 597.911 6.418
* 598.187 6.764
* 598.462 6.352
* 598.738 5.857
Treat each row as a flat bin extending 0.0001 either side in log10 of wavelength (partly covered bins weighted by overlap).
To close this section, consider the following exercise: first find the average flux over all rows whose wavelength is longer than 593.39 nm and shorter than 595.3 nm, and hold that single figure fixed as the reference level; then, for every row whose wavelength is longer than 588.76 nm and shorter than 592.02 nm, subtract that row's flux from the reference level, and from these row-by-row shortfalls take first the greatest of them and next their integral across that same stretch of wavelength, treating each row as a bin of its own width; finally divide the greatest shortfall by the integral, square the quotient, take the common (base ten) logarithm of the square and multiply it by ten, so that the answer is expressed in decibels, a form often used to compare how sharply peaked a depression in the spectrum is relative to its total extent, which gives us -0.4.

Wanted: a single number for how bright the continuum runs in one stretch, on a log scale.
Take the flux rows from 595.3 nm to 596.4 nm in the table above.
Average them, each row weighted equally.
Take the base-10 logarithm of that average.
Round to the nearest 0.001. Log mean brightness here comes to 0.820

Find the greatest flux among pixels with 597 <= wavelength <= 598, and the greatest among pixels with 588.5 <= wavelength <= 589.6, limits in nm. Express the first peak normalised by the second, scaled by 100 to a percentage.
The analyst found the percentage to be 109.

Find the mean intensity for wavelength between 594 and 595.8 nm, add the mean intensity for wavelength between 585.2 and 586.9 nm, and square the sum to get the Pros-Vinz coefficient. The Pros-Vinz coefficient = 171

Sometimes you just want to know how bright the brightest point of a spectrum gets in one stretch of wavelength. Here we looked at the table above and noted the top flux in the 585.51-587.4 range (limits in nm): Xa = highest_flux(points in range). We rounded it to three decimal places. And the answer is 6.870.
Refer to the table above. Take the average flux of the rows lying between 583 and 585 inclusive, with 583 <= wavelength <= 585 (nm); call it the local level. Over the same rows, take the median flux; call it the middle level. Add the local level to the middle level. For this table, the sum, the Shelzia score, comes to 13.2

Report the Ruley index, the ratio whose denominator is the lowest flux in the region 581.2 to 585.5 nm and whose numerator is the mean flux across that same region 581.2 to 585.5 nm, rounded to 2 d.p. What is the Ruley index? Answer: 1.10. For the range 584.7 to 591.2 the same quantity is 1.27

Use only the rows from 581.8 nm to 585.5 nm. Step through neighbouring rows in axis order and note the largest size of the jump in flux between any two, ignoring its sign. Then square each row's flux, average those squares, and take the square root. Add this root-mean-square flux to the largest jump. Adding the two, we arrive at 8.3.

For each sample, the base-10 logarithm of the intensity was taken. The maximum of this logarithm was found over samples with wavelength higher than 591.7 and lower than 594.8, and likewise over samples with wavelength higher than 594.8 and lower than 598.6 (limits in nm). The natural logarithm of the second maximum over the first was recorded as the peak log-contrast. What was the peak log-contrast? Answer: -0.013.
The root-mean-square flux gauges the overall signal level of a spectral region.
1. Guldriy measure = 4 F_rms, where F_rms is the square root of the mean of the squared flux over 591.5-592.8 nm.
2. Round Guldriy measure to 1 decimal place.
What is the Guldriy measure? 25.0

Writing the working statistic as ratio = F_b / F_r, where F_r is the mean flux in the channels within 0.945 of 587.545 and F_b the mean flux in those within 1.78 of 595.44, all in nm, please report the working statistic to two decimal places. 1.01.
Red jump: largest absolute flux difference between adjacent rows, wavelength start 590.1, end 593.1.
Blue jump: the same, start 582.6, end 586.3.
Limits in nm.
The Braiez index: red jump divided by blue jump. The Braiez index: 1.3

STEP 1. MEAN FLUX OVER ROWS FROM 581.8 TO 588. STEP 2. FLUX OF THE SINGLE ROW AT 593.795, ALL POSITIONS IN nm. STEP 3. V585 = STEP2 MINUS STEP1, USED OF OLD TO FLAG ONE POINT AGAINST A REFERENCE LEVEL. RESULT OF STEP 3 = -0.5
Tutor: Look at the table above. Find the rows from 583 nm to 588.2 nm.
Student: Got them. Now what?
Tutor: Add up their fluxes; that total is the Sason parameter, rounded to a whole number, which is 125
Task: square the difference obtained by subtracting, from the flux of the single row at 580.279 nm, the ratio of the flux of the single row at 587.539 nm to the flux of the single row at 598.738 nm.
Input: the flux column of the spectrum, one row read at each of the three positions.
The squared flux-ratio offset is 27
